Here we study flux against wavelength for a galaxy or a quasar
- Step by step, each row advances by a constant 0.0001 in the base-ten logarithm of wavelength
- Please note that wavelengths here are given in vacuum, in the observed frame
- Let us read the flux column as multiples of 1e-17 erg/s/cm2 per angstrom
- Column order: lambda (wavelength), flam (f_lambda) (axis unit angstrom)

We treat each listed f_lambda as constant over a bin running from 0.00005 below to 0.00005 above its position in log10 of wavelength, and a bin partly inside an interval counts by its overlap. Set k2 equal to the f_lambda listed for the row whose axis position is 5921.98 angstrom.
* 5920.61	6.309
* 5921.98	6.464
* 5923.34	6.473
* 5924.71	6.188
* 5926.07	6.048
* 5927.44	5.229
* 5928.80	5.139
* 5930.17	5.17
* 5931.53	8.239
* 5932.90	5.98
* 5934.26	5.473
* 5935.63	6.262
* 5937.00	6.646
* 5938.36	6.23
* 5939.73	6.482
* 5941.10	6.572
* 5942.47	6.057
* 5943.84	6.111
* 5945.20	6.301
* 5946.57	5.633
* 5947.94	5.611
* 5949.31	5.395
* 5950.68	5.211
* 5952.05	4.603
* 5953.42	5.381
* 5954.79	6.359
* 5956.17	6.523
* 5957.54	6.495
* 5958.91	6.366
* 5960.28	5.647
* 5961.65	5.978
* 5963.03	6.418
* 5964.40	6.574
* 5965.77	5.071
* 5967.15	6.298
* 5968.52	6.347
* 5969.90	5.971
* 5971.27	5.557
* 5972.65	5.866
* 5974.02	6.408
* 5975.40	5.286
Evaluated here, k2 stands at 6.464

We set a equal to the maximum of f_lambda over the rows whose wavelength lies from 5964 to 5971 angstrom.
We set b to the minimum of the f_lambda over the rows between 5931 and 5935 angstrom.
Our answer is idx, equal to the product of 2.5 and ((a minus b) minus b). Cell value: -10.9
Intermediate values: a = 6.574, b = 5.473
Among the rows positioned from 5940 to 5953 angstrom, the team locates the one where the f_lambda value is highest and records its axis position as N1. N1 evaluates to 5941.10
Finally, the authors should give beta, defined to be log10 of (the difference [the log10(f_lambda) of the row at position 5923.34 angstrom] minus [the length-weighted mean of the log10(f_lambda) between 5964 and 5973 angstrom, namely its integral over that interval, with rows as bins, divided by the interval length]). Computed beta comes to -1.41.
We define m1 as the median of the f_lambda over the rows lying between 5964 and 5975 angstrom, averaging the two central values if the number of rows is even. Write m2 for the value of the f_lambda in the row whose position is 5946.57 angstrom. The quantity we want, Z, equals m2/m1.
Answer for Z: 0.92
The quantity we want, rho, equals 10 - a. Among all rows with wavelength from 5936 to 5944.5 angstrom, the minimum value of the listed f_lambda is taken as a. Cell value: 3.9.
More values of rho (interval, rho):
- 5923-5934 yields 4.9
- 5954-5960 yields 3.6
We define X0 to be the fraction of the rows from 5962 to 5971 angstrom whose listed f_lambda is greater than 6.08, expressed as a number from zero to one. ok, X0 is 0.7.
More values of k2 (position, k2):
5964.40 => 6.574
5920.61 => 6.309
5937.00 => 6.646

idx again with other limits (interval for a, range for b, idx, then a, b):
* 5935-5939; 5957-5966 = -8.7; 6.646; 5.071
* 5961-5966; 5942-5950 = -10.5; 6.574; 5.395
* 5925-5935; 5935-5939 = -10.6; 8.239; 6.23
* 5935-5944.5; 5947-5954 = -6.4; 6.646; 4.603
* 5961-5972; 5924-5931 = -9.3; 6.574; 5.139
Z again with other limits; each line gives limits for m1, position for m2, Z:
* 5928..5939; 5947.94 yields 0.92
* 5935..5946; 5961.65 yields 0.95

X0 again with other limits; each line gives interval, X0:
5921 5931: 0.4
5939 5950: 0.5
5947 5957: 0.3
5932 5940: 0.7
